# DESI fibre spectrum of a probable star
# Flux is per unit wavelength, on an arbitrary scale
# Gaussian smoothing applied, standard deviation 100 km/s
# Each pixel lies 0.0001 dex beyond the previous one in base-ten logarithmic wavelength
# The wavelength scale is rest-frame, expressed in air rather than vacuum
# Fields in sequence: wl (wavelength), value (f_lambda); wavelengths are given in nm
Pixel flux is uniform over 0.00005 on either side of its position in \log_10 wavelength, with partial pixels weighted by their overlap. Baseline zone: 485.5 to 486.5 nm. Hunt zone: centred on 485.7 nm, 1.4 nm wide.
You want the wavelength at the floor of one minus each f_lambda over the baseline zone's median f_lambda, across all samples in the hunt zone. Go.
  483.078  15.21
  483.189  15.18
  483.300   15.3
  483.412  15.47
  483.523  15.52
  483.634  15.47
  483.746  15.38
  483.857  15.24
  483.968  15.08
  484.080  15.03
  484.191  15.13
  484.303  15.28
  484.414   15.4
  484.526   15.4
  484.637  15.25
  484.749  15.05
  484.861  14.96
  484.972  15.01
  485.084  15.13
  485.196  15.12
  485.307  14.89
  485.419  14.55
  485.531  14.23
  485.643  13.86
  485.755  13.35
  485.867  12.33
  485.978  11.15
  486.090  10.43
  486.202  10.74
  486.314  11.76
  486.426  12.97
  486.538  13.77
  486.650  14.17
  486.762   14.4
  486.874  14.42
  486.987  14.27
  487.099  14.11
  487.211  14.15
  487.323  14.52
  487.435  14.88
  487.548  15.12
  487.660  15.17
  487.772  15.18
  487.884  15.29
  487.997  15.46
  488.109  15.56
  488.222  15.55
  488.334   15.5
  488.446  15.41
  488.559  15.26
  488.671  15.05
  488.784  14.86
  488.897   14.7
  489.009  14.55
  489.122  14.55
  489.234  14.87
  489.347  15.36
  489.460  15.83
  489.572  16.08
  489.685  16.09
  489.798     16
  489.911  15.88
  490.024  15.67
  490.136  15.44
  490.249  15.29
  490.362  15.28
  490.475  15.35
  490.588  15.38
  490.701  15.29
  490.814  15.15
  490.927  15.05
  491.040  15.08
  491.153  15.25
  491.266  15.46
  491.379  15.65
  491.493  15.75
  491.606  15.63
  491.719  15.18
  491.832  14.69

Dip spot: 485.084 nm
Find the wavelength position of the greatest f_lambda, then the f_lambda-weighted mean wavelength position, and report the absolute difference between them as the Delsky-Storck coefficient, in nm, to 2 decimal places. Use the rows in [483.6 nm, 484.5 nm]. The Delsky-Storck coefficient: 0.39 nm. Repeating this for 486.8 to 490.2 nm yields 1.16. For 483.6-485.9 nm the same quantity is 1.09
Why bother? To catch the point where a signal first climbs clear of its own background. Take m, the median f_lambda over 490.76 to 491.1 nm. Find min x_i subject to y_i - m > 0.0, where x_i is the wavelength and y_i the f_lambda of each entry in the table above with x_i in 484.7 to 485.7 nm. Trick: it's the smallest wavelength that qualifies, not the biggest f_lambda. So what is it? 485.084 nm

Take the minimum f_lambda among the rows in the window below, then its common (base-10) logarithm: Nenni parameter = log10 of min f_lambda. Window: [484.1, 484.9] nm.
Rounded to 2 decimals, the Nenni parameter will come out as 1.17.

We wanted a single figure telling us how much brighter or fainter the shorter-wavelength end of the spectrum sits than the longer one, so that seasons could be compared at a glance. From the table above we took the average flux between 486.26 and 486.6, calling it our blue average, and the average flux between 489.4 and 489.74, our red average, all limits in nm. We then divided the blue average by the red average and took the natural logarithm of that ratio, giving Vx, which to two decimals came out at -0.22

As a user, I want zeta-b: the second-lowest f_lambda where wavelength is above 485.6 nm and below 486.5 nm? 10.74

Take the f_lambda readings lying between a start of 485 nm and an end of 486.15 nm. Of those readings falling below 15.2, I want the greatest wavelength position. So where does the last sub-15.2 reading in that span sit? 486.090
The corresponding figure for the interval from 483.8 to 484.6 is 484.191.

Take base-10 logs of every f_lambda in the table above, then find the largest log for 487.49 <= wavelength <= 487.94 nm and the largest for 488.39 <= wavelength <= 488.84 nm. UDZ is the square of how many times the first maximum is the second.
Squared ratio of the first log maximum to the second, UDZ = 0.99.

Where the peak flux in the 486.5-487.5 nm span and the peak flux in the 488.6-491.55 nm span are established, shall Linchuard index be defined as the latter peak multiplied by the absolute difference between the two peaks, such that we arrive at 19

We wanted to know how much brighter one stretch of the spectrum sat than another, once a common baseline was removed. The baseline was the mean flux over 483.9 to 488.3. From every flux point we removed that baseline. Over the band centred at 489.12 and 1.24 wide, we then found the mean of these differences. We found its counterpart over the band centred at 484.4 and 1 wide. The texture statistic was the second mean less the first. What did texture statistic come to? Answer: 0.0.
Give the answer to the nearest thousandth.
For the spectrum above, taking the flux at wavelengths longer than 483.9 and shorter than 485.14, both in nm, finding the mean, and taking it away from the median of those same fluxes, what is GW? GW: -0.026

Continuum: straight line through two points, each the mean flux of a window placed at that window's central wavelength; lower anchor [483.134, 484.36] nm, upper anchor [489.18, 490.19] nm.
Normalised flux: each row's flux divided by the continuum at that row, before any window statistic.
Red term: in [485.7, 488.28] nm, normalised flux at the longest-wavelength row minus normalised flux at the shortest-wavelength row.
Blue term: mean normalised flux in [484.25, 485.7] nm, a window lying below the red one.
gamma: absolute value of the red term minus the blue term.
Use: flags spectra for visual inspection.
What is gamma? 0.84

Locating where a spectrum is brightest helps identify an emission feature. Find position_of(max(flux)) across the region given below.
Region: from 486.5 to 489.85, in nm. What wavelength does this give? 489.685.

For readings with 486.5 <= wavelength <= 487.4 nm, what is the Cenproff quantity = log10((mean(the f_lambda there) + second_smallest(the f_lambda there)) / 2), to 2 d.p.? 1.15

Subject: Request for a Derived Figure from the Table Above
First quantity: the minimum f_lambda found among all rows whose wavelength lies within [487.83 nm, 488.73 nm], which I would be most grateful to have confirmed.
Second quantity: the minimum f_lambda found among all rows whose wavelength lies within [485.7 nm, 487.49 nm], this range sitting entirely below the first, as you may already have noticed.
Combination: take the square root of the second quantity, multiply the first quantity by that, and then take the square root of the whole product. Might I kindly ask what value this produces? 7.0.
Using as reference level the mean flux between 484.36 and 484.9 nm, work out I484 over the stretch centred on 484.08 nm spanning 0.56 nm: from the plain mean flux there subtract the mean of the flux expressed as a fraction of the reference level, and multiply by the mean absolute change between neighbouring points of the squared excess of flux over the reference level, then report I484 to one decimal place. 0.2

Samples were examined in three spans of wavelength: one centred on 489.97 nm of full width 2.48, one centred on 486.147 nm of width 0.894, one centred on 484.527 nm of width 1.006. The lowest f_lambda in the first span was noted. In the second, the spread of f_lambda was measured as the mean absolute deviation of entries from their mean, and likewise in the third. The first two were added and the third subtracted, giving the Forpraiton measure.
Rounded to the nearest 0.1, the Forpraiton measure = 15.4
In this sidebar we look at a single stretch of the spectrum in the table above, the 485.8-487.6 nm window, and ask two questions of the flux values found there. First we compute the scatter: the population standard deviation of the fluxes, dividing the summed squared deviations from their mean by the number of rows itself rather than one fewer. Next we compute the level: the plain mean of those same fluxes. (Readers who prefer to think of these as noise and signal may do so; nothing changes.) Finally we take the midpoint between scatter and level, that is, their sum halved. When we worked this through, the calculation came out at 7.41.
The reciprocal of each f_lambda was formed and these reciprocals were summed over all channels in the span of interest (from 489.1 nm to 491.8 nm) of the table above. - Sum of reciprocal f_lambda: 1.6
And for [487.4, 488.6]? 0.7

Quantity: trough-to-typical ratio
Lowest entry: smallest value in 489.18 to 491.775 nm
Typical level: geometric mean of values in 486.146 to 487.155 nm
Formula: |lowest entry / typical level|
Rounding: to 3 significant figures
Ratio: 1.11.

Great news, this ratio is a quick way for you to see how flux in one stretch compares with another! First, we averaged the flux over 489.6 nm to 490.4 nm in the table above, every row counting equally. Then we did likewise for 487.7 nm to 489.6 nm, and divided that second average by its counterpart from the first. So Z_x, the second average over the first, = 0.97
